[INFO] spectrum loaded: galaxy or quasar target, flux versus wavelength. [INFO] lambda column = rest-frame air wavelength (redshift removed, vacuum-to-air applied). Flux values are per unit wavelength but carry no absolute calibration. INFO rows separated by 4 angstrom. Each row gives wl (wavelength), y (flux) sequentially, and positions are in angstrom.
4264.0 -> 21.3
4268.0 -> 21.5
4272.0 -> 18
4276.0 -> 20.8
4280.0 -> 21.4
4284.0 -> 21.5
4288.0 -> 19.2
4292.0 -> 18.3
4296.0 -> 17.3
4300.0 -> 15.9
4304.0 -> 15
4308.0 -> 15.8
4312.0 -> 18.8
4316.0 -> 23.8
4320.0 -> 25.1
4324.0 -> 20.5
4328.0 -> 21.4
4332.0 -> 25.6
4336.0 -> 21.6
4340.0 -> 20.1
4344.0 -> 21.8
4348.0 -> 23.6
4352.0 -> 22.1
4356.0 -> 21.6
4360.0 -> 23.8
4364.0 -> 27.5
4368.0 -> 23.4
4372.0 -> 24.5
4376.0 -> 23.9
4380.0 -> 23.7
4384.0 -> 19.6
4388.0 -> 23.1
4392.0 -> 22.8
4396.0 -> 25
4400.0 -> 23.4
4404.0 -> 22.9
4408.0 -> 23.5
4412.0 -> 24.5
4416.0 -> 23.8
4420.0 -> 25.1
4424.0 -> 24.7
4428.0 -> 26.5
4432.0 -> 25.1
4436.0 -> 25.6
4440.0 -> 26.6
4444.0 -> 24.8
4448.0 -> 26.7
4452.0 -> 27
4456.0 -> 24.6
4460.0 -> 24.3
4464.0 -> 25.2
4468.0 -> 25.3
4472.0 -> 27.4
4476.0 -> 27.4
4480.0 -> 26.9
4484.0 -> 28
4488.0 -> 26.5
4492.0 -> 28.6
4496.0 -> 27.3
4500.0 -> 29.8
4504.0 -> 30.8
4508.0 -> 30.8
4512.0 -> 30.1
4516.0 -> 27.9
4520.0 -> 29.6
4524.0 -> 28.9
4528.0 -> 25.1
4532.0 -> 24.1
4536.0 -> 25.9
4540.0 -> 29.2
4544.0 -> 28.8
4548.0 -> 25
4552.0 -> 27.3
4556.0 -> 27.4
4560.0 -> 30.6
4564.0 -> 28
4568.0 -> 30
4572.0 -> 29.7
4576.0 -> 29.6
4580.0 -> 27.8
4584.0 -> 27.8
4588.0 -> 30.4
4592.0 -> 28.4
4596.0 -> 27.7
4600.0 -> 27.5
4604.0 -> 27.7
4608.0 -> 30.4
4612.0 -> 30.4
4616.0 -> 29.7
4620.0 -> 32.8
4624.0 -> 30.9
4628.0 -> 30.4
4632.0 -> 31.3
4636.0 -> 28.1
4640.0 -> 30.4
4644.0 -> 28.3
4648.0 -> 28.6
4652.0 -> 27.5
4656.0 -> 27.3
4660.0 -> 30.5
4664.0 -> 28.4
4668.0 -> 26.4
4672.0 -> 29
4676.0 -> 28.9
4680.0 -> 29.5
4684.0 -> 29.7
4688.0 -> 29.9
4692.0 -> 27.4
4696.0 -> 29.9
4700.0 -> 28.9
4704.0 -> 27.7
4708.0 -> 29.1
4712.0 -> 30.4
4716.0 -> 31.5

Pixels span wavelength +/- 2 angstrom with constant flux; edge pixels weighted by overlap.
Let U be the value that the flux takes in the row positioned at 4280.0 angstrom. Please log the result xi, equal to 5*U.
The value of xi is 107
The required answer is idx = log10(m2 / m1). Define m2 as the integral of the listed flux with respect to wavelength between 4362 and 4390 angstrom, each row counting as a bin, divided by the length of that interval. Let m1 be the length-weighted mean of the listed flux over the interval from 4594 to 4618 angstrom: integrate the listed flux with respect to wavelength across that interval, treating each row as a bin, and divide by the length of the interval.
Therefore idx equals -0.087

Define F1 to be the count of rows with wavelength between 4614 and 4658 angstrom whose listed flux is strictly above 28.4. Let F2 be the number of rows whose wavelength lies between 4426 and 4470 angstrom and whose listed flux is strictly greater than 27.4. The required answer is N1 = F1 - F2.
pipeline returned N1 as 7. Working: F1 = 7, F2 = 0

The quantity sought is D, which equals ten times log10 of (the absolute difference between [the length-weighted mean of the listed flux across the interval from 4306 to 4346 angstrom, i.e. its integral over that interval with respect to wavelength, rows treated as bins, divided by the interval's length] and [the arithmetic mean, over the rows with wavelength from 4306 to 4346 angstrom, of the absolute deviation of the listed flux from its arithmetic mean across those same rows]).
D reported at 12.9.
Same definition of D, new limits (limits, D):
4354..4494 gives 13.7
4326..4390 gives 13.3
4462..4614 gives 14.3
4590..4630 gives 14.5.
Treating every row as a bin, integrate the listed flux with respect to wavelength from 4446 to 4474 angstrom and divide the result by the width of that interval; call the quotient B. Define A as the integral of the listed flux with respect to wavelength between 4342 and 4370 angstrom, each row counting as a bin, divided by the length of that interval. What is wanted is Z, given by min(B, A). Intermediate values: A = 23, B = 26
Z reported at 23.4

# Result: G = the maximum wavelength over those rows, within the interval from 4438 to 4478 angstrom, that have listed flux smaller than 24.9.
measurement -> 4460.0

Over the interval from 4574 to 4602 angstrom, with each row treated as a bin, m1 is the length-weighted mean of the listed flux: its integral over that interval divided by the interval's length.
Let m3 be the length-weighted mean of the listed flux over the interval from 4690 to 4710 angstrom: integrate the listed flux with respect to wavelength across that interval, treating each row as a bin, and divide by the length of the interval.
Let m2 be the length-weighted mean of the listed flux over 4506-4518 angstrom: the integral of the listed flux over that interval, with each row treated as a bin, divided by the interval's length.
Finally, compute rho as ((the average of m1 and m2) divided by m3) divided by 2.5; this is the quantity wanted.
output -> 0.406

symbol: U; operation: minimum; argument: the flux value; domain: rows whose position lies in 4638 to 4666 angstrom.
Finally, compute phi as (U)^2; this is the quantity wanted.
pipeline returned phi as 745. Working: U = 27.3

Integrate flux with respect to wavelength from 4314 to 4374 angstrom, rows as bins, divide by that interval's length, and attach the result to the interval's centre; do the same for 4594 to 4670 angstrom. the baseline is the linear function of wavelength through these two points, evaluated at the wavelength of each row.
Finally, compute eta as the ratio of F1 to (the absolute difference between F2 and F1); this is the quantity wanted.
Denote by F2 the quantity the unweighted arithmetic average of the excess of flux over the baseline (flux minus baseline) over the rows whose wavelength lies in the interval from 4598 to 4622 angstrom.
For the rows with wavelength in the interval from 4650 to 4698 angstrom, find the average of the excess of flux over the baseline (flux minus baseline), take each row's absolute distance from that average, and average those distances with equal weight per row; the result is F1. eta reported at 10.4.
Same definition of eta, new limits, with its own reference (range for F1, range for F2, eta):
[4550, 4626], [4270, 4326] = 0.3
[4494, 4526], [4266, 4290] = 0.4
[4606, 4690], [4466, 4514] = 2.7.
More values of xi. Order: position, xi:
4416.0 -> 119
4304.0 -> 75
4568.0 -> 150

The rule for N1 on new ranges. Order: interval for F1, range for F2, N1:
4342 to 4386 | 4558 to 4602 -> -11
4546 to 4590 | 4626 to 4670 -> -4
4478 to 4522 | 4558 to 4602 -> -5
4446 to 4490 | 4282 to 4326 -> 0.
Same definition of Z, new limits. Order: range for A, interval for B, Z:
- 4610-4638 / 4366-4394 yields 23.0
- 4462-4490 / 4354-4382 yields 24.1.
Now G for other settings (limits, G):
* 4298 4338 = 4336.0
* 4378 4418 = 4416.0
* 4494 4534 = 4532.0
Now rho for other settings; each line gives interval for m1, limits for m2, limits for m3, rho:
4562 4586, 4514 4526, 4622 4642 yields 0.381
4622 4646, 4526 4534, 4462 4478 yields 0.414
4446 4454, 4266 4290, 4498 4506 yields 0.312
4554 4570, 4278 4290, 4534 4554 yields 0.365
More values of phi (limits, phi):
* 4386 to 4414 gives 520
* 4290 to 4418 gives 225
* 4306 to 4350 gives 250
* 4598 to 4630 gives 756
